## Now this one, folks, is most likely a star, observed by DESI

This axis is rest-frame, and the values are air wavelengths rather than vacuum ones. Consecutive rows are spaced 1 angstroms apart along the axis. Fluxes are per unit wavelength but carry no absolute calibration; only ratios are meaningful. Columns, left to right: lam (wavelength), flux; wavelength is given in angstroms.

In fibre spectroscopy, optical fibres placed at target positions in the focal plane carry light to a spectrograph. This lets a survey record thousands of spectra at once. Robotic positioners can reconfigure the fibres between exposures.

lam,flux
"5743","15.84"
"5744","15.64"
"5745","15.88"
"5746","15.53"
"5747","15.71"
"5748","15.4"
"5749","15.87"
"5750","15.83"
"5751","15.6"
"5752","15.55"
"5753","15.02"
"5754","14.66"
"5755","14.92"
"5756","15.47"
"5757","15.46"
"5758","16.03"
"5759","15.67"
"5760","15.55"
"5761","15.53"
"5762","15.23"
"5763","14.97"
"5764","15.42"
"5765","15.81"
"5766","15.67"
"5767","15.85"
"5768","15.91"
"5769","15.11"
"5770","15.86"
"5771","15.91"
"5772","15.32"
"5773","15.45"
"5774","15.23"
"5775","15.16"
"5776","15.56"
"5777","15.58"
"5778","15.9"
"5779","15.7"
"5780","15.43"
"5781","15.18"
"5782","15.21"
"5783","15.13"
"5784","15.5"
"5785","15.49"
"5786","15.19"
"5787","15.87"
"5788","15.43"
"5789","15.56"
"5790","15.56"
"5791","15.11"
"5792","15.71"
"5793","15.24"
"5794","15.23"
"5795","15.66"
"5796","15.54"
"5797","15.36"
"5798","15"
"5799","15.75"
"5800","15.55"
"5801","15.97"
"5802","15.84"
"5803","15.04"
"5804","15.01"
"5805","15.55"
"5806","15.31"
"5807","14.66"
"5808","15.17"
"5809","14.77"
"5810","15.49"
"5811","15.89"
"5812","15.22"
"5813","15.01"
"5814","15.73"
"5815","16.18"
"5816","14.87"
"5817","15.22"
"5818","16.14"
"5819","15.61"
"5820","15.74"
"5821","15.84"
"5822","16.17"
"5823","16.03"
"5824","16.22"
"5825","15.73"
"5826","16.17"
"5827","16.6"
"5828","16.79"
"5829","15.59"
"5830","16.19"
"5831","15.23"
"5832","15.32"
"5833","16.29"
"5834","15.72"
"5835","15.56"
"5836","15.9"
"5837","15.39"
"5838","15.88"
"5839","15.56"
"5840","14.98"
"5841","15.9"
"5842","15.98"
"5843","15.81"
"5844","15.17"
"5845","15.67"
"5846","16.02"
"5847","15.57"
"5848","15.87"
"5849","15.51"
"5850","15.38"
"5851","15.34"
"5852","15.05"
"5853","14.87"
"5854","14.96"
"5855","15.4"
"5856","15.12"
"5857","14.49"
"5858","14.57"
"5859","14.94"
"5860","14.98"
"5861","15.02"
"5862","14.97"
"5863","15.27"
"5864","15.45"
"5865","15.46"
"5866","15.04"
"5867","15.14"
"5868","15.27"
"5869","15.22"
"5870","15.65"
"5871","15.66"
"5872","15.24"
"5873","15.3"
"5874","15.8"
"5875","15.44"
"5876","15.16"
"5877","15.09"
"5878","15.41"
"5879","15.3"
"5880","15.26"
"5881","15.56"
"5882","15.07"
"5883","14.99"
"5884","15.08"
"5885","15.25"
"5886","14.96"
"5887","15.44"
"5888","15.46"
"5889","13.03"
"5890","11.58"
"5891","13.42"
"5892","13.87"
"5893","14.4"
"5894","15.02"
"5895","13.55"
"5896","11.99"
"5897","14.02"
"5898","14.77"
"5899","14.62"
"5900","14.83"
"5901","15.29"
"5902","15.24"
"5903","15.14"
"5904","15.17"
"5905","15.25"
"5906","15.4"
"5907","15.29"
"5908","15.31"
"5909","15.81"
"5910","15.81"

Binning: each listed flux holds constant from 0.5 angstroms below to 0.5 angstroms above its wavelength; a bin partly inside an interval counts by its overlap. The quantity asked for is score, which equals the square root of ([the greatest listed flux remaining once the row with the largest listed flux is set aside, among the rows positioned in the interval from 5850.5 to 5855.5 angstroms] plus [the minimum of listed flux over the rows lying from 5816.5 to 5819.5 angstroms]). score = 5.53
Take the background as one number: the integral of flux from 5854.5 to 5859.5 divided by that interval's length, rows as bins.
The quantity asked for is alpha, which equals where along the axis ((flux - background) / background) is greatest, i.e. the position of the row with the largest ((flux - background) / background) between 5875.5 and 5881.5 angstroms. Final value 5881 angstroms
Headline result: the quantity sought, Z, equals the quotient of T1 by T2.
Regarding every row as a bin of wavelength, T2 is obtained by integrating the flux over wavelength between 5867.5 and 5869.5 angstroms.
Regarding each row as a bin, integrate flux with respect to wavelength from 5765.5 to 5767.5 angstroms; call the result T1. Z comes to 1.03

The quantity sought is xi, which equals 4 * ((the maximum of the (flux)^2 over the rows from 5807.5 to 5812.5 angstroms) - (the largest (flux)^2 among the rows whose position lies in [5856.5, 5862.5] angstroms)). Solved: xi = 108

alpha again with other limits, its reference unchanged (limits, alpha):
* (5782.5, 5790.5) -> 5787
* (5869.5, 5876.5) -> 5874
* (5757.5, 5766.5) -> 5758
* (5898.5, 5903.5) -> 5901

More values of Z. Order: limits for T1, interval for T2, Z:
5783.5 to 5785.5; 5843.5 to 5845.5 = 1.00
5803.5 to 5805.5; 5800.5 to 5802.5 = 0.96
